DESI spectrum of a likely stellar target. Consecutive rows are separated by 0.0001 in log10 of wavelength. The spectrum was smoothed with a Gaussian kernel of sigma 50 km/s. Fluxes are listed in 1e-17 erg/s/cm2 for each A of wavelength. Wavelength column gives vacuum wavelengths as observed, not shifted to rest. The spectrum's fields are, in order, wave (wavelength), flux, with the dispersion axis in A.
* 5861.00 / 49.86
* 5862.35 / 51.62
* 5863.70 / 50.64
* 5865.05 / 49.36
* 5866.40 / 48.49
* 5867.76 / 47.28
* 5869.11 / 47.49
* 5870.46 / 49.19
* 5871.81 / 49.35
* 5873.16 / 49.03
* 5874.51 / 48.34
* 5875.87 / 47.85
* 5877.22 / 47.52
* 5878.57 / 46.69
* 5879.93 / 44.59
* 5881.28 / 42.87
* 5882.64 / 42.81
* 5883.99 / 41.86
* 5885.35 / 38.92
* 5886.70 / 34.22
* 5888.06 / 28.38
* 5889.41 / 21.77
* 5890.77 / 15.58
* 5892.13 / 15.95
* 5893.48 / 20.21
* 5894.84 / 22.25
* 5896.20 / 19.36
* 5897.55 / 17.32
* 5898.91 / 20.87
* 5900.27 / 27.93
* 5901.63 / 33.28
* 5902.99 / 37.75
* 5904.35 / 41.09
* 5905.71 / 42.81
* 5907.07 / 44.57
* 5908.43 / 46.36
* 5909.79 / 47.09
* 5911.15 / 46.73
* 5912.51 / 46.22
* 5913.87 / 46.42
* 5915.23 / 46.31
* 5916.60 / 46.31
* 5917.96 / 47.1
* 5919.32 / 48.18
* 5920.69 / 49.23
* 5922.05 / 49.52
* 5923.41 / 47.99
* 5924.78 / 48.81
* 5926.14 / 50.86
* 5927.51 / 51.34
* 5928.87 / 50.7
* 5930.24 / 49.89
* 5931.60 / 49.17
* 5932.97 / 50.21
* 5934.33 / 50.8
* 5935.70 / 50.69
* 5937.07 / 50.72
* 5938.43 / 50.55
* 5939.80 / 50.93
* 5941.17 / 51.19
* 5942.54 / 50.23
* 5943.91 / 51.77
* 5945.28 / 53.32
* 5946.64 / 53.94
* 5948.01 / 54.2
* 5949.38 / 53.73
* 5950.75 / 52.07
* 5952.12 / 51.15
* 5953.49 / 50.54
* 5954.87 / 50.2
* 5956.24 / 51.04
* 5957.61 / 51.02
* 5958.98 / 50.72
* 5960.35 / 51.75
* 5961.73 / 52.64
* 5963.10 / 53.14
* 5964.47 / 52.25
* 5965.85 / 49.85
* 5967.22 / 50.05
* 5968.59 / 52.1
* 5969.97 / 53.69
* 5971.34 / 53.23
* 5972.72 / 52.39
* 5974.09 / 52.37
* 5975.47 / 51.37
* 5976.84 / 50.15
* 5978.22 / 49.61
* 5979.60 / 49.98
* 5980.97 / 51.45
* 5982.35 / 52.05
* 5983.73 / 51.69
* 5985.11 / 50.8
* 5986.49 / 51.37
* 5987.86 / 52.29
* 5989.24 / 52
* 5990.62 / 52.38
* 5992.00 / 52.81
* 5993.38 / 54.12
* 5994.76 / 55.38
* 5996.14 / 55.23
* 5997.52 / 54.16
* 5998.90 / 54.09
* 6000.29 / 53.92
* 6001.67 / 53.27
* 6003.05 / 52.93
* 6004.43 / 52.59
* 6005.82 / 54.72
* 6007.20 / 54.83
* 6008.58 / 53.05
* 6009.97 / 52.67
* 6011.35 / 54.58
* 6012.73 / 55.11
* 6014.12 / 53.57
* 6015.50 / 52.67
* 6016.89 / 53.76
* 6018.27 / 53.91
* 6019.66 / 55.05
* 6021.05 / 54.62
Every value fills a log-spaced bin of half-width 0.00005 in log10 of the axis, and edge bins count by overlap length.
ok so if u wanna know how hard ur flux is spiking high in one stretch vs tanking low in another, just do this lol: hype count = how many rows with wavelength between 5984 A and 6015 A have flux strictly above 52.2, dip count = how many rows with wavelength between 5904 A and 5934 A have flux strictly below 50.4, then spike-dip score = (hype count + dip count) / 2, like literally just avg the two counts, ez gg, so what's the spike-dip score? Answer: 19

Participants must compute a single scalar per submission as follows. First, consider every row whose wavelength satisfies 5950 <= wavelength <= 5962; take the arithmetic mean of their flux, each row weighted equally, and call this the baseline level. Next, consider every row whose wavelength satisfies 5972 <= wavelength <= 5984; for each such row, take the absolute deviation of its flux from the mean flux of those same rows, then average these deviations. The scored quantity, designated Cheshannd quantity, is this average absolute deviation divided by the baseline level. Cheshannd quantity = 0.0171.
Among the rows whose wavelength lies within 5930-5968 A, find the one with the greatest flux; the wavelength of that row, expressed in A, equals 5948.01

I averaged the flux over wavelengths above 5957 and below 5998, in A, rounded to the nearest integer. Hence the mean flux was 52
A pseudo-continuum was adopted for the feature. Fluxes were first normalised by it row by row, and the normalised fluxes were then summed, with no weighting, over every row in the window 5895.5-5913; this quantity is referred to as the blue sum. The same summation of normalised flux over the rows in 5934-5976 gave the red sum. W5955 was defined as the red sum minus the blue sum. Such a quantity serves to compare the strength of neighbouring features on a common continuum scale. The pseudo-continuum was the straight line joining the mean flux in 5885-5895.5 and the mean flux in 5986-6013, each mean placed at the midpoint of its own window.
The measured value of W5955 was 22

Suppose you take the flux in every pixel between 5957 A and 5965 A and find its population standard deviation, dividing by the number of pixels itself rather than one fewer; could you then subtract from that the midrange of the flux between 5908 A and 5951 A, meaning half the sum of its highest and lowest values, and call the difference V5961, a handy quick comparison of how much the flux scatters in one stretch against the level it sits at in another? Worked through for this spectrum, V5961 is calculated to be -49.4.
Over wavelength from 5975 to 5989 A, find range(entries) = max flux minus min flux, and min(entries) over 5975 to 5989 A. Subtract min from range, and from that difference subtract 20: -66.9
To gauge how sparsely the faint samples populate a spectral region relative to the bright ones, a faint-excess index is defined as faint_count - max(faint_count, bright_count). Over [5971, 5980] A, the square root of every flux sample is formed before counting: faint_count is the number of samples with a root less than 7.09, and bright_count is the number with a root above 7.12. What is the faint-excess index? -1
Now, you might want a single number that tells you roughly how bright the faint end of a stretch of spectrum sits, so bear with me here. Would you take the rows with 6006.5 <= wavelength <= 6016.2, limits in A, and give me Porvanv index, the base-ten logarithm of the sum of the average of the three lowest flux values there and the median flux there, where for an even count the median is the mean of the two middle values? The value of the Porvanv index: 2.03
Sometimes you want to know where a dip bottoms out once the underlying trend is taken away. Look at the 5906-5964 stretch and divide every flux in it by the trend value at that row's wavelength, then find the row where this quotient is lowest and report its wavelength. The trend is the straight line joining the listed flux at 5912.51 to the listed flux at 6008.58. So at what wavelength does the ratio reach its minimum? 5907.07 A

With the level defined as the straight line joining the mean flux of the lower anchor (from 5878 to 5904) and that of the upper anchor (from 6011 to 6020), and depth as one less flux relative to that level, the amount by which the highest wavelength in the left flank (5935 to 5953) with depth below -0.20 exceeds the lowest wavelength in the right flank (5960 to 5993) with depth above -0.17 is -13.7 A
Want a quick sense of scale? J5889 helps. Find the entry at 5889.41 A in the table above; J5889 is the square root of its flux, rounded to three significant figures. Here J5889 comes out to 4.67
